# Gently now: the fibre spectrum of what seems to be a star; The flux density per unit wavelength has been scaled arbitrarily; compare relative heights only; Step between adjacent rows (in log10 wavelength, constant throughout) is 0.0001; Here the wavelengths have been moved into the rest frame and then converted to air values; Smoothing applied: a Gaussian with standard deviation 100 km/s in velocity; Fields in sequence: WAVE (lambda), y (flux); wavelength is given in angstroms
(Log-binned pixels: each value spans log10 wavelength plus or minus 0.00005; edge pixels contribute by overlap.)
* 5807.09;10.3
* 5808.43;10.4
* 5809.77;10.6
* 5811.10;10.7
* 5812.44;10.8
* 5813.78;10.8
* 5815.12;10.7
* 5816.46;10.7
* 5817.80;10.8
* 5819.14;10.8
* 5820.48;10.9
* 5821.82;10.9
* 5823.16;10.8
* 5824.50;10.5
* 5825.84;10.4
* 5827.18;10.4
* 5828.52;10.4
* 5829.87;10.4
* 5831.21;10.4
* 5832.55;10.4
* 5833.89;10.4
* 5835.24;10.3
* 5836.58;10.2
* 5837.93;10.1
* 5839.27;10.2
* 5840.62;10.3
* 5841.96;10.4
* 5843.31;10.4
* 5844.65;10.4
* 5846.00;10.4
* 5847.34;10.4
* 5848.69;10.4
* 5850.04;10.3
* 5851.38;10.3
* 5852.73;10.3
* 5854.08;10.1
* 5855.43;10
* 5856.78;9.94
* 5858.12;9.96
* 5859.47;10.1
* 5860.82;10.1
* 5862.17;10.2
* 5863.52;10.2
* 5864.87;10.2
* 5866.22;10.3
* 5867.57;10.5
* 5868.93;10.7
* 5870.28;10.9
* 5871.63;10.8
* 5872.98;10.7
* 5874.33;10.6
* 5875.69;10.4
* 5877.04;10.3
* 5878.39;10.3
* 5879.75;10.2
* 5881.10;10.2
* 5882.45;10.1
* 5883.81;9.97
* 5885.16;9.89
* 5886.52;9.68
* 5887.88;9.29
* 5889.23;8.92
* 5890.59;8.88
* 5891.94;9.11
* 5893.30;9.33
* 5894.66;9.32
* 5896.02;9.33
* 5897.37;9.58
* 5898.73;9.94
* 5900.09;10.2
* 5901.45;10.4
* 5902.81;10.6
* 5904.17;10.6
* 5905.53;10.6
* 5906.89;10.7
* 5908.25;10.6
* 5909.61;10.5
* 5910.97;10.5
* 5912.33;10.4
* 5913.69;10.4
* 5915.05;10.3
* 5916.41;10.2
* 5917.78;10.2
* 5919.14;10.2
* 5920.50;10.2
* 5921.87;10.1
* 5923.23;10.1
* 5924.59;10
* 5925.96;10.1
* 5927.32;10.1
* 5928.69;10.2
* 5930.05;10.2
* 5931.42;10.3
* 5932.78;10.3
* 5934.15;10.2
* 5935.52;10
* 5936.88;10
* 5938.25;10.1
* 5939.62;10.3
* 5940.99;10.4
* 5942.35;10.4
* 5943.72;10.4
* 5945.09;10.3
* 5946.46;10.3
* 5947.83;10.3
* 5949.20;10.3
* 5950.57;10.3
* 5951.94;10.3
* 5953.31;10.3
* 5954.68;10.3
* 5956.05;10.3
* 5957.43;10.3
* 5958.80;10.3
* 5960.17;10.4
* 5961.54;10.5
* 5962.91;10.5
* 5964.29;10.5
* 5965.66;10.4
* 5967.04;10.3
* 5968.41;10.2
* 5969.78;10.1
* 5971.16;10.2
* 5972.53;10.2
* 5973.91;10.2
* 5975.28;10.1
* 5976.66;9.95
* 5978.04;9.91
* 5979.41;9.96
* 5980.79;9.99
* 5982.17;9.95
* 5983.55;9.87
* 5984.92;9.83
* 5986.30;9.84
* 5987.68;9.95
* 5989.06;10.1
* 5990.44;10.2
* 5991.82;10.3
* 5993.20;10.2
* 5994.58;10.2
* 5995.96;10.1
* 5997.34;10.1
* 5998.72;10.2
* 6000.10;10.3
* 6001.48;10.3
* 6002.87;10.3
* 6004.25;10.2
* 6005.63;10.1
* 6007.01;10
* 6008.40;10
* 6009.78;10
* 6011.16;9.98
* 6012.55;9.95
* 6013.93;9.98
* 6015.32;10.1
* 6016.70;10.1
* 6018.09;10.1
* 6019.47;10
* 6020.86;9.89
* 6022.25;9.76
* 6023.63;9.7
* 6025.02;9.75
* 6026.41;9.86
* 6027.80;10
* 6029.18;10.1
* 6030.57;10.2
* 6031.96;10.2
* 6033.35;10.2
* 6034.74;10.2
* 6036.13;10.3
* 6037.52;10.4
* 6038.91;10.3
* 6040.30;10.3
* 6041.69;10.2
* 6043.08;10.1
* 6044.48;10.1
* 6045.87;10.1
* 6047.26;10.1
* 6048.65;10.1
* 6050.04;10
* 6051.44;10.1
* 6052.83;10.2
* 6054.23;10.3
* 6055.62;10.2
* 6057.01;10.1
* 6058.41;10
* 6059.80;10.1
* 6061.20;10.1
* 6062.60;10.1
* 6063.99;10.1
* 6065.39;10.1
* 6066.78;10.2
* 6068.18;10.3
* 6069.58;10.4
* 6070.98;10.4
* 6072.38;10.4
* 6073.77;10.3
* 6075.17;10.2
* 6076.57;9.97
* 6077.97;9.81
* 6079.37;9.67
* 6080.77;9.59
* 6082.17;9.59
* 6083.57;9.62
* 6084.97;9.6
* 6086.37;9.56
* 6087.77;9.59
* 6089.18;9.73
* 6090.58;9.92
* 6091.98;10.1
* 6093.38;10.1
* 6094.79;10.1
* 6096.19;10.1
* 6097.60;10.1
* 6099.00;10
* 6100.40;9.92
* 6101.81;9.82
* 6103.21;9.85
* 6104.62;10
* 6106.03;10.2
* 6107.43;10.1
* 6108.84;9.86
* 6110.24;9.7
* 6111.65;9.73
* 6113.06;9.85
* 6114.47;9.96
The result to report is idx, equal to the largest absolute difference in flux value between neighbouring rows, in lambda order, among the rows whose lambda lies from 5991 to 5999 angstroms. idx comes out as 0.100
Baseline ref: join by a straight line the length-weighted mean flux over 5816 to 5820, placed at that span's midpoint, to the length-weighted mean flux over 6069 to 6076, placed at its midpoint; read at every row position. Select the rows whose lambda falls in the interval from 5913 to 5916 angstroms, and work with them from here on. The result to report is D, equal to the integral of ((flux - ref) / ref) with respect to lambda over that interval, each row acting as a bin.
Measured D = -0.08 angstroms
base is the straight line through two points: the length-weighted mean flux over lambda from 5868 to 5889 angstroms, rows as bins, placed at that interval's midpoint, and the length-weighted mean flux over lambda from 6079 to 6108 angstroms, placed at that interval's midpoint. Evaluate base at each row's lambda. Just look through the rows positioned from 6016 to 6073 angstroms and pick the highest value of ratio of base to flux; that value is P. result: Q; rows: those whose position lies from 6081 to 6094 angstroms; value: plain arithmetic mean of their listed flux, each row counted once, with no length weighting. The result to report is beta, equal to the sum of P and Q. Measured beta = 10.79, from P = 1.03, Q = 9.8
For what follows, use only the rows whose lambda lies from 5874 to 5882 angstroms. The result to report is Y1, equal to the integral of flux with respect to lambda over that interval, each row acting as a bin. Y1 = 82.5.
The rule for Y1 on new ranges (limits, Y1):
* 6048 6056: 81.2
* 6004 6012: 80.3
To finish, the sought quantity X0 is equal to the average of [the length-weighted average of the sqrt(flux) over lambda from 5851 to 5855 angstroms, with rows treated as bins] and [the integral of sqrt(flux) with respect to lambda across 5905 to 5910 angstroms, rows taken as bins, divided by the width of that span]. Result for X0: 3.22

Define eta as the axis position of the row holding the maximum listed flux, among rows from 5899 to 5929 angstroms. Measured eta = 5906.89 angstroms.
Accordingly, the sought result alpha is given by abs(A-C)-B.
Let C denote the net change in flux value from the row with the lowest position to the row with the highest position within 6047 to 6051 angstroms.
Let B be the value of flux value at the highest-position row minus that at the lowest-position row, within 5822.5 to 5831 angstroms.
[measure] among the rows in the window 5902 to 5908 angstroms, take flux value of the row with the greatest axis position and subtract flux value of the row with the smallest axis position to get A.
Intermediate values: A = 0.10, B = -0.40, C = -0.10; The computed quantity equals 0.6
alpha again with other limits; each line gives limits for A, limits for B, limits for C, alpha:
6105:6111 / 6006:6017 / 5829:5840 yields 0.2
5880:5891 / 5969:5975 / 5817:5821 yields 1.3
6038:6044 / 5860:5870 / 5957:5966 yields -0.3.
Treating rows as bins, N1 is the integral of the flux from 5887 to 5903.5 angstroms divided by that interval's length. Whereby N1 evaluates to 9.6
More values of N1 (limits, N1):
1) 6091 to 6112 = 10.0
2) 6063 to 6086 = 10.0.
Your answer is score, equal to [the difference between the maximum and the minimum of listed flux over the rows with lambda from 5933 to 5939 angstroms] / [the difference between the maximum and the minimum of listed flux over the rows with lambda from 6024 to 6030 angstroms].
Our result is 0.6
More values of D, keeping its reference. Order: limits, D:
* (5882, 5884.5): -0.15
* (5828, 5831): -0.10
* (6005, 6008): -0.12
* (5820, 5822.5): 0.03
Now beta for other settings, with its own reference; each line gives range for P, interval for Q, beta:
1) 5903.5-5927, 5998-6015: 11.13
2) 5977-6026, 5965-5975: 11.26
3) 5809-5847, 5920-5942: 11.18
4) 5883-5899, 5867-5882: 11.66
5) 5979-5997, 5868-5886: 11.41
